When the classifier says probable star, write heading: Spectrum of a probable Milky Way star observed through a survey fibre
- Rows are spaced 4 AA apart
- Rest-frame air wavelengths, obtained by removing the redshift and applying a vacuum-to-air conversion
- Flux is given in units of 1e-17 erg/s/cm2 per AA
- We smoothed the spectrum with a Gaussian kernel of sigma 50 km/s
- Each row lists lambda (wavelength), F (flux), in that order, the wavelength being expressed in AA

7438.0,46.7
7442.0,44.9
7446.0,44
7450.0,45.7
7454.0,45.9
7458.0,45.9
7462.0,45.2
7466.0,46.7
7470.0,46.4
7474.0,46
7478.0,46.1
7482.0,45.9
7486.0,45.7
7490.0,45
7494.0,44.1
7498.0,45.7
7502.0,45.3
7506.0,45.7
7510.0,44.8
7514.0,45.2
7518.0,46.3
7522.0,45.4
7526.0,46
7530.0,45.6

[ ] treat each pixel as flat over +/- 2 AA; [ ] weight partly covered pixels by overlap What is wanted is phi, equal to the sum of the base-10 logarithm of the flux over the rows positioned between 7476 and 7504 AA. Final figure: 11.6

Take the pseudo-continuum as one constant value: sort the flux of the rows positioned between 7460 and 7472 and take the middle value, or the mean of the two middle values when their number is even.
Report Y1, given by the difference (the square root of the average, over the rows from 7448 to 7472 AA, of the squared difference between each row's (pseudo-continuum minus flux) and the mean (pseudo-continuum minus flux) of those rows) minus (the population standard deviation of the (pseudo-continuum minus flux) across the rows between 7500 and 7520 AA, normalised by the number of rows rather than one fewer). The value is -0.03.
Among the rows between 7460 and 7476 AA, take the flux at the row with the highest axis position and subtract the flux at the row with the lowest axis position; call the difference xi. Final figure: 0.8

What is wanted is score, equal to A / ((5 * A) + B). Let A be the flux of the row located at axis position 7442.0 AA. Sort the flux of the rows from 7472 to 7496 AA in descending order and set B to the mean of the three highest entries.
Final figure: 0.166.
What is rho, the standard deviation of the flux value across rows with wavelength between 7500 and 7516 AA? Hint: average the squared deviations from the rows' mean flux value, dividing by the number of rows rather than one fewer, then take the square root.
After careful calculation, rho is 0.32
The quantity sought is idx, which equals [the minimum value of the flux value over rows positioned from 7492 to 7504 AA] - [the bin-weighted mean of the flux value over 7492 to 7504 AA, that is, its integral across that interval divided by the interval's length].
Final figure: -0.9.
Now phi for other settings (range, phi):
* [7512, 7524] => 5.0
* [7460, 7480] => 8.3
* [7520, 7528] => 3.3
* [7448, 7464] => 6.6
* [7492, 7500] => 3.3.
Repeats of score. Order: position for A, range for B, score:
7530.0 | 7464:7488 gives 0.166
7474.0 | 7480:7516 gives 0.167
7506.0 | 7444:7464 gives 0.167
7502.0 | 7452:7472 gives 0.166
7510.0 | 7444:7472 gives 0.166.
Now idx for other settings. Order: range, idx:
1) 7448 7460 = -0.1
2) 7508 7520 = -0.6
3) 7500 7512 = -0.5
